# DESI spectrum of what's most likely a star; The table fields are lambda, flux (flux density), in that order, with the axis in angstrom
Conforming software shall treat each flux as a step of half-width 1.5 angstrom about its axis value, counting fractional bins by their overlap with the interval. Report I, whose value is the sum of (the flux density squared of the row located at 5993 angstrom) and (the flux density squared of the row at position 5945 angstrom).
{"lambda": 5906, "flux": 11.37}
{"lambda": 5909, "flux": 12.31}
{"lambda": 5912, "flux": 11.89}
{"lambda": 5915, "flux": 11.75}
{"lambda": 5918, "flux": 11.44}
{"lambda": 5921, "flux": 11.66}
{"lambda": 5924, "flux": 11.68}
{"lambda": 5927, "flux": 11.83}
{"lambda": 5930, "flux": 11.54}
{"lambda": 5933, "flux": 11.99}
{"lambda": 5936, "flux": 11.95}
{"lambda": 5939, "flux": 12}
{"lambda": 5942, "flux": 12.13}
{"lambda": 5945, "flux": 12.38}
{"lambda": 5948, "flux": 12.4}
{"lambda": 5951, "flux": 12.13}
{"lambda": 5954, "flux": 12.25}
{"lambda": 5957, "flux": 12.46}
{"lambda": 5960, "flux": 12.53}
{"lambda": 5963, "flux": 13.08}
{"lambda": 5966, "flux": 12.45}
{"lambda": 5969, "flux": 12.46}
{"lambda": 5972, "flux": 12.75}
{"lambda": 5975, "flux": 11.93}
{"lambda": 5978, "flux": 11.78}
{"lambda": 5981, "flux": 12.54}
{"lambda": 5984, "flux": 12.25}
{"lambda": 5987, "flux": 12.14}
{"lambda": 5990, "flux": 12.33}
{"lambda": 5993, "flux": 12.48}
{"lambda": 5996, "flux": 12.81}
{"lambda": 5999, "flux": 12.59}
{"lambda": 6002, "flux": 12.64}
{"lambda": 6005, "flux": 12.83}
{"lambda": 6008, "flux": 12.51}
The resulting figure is 309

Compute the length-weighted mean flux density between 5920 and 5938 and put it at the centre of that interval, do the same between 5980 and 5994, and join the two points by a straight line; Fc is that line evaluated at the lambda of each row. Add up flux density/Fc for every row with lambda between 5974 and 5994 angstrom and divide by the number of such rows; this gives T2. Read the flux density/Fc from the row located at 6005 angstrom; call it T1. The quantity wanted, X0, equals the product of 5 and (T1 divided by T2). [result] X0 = 5.17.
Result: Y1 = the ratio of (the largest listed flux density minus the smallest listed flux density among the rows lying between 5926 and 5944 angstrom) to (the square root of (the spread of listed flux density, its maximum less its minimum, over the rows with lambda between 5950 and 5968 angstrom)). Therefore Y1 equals 0.61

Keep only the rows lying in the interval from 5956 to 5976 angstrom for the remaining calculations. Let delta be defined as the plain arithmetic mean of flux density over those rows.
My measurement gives 12.5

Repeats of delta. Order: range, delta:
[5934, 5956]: 12.2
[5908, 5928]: 11.8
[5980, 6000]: 12.4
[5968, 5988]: 12.3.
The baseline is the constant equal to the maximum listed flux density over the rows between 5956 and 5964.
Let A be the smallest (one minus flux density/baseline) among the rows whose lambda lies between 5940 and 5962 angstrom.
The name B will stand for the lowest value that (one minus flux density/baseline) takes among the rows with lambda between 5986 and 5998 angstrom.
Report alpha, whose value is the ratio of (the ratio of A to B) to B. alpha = 99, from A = 0.042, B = 0.021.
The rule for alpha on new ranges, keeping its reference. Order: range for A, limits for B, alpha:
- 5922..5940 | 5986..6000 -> 194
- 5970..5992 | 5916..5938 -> 4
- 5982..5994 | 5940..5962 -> 26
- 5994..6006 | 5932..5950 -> 7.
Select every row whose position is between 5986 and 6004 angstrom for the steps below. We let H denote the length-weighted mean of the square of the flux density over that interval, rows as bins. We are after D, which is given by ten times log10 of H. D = 22.0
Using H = 156.7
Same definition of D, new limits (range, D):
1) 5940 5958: 21.8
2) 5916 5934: 21.4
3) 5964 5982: 21.8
